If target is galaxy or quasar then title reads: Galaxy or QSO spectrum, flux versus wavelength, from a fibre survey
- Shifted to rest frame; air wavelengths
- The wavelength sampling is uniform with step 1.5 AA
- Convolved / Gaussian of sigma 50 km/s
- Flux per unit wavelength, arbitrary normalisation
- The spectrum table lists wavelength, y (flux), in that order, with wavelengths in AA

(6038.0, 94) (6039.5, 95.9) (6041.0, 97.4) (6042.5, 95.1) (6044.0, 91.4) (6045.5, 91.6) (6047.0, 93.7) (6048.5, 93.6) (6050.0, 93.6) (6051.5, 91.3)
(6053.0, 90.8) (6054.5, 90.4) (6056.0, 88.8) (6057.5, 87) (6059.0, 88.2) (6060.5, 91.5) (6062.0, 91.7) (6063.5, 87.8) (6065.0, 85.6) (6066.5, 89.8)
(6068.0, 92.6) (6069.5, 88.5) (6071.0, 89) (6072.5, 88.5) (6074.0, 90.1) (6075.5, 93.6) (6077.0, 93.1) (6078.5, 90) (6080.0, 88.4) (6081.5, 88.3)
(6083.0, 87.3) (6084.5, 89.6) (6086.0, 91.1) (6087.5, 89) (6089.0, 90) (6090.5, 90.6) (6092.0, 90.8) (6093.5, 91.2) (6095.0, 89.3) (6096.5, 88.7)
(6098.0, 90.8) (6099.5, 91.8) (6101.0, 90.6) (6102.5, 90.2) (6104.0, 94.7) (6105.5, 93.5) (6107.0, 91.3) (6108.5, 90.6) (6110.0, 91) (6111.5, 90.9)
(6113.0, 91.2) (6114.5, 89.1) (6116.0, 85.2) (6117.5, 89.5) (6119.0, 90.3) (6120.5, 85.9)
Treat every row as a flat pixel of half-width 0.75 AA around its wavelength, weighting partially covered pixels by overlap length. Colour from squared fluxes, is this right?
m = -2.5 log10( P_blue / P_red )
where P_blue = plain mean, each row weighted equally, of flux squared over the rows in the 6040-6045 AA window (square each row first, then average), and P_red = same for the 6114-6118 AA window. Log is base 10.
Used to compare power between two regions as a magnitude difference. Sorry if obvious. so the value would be -0.16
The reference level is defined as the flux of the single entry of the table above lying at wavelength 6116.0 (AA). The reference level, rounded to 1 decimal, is 85.2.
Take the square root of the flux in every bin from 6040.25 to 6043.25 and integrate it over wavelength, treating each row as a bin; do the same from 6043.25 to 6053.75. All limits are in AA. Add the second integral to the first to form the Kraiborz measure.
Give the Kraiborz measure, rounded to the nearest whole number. 130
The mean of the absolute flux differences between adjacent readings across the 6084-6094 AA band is 0.97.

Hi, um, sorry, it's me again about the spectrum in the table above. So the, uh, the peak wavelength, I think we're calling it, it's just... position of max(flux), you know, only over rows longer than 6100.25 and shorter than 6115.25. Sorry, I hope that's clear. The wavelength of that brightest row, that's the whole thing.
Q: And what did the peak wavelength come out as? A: 6104.0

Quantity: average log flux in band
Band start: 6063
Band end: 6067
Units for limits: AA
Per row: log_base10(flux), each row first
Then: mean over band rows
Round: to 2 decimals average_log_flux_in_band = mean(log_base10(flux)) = 1.94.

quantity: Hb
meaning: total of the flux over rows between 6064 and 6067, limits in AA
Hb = 175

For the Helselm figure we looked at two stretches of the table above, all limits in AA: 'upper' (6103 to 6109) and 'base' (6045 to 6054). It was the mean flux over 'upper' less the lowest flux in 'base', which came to 1.7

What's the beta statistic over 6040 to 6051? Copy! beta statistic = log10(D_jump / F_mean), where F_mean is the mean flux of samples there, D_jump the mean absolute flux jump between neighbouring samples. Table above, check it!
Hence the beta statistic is -1.83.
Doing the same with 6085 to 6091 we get -1.86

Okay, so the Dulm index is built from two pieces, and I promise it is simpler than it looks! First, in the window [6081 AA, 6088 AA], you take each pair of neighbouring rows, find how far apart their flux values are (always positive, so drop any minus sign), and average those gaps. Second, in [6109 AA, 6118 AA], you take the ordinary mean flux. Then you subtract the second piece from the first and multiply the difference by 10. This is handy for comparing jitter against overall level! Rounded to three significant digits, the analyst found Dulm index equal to -878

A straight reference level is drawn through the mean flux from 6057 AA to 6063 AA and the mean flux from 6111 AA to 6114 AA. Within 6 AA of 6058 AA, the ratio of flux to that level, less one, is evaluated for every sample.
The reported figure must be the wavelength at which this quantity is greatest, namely 6062.0 AA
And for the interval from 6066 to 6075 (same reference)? 6068.0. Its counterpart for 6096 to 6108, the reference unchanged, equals 6104.0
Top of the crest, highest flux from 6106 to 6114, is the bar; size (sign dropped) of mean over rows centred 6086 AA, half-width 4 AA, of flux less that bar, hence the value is 1.90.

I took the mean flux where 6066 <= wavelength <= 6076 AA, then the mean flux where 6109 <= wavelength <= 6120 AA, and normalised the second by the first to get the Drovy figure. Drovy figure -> 0.992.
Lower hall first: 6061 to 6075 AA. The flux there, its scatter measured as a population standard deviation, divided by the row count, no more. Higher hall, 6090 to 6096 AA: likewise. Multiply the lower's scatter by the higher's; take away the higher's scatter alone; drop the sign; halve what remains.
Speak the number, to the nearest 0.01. 0.34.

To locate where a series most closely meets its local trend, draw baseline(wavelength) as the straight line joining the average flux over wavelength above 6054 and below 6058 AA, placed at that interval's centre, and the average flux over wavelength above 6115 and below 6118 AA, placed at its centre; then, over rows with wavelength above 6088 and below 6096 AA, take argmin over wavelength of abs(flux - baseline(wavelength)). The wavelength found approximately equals 6095.0 AA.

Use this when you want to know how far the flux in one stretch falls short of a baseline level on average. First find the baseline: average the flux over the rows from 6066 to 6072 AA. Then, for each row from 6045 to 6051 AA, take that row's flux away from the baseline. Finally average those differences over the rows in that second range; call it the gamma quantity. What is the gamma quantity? -3.2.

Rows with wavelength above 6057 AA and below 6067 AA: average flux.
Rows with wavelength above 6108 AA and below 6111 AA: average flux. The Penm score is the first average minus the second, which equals -2.0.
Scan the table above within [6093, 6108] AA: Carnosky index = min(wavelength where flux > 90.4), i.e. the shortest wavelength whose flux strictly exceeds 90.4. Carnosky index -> 6093.5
